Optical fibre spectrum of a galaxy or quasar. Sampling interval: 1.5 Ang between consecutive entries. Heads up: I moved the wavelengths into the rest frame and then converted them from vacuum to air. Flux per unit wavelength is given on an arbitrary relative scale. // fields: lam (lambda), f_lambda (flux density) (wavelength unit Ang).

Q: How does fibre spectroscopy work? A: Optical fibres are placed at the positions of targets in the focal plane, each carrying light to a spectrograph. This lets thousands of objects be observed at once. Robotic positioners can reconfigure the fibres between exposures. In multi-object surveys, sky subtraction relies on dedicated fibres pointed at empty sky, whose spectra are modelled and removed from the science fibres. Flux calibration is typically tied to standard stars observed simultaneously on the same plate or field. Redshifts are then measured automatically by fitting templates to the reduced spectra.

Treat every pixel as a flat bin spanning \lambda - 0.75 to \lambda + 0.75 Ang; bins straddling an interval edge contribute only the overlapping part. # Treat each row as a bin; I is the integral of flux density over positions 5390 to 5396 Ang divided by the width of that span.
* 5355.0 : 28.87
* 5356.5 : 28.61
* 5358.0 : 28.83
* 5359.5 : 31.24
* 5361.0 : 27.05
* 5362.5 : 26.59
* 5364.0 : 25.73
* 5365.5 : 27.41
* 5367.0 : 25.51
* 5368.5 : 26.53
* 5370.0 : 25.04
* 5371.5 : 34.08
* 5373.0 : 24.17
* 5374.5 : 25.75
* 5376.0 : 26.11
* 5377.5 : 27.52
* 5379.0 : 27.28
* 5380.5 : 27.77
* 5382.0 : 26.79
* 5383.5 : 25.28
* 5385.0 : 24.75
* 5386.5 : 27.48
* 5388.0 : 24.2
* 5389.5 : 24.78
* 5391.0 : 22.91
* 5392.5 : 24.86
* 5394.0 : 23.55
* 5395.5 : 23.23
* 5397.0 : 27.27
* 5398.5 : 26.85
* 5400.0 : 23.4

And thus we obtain 23.7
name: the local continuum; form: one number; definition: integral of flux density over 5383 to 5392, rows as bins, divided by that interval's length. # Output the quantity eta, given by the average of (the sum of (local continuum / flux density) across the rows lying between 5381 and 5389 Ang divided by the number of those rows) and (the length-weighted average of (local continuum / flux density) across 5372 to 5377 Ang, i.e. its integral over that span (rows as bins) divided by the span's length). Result 0.969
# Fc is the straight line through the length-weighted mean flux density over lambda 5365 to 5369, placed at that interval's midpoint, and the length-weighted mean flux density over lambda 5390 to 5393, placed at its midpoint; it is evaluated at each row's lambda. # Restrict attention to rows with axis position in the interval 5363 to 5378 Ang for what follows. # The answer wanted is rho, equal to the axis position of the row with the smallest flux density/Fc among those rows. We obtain 5373.0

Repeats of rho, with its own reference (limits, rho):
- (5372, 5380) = 5373.0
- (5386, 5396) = 5391.0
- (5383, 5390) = 5388.0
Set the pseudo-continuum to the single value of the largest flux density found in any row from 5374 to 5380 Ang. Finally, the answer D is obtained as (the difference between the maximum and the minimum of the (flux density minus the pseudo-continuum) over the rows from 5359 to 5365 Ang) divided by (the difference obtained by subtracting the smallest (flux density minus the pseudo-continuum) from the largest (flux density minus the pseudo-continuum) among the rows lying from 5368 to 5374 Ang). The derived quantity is 0.6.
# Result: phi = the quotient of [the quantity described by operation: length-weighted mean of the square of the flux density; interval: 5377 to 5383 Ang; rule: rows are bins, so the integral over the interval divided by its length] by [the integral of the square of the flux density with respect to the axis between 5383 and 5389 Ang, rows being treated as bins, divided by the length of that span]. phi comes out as 1.15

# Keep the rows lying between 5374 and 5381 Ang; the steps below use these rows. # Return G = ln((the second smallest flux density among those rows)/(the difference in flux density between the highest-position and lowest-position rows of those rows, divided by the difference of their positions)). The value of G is 4.4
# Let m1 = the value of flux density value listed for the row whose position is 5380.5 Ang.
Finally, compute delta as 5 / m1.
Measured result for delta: 0.180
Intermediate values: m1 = 27.77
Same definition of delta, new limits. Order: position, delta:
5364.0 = 0.194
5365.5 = 0.182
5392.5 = 0.201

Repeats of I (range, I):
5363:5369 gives 26.3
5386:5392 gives 24.7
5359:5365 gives 27.5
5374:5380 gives 26.7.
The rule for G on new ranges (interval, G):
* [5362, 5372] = 3.4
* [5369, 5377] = 4.9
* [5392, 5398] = 3.8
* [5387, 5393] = 5.1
